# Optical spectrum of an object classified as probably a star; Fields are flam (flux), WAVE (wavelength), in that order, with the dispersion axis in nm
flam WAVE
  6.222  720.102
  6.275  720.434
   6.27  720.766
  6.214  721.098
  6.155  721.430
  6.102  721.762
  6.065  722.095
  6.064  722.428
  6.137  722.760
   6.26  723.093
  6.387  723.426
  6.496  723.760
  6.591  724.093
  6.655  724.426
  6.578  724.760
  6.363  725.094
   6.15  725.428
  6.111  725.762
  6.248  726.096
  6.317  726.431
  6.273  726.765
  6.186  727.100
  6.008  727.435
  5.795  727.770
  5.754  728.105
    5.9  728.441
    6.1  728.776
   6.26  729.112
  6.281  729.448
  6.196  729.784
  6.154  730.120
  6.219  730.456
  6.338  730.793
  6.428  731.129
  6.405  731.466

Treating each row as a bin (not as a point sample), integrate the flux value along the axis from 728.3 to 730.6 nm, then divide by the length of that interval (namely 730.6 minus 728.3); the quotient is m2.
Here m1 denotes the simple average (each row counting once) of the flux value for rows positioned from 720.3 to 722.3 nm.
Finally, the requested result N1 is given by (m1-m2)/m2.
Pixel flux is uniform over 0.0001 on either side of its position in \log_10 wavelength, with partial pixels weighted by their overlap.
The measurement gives 0.003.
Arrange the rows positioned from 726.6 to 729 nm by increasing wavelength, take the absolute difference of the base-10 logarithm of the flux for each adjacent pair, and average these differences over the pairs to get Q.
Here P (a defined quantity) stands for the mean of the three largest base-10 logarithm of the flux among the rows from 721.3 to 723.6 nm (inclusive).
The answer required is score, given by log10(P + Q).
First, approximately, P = 0.797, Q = 0.010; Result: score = -0.093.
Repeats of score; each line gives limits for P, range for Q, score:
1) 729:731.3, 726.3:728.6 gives -0.091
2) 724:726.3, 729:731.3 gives -0.084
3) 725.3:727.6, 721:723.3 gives -0.096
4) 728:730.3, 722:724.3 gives -0.096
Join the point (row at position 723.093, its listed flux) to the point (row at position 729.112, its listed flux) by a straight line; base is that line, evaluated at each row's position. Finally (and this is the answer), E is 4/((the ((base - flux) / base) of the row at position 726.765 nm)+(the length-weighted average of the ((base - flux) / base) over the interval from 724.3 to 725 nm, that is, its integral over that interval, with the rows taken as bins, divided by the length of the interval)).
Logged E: -74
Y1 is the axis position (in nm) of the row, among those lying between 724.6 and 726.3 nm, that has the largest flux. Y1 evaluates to 724.760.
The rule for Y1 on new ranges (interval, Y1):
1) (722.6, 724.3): 724.093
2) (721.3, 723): 721.430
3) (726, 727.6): 726.431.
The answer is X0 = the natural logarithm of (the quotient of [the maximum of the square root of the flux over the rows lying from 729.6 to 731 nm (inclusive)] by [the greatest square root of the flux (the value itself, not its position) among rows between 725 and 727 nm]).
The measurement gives -0.002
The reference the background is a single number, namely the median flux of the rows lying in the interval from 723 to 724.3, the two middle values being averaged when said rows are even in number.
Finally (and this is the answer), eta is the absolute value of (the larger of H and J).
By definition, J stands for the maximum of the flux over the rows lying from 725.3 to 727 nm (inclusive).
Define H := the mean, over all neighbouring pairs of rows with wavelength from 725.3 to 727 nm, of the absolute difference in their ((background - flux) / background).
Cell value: 6.317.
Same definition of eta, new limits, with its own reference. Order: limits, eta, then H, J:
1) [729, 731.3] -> 6.428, 0.0109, 6.428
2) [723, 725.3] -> 6.655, 0.0178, 6.655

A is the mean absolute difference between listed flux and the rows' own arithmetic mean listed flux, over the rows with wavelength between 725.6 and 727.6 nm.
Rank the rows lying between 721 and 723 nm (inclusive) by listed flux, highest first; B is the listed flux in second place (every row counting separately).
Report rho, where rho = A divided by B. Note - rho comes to 0.014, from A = 0.09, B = 6.155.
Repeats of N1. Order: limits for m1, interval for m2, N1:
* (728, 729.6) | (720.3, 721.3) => -0.030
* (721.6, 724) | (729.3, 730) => -0.003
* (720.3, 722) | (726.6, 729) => 0.033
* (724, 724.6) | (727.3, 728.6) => 0.130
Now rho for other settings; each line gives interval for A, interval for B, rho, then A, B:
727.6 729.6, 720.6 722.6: 0.032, 0.20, 6.214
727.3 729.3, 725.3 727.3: 0.024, 0.15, 6.273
